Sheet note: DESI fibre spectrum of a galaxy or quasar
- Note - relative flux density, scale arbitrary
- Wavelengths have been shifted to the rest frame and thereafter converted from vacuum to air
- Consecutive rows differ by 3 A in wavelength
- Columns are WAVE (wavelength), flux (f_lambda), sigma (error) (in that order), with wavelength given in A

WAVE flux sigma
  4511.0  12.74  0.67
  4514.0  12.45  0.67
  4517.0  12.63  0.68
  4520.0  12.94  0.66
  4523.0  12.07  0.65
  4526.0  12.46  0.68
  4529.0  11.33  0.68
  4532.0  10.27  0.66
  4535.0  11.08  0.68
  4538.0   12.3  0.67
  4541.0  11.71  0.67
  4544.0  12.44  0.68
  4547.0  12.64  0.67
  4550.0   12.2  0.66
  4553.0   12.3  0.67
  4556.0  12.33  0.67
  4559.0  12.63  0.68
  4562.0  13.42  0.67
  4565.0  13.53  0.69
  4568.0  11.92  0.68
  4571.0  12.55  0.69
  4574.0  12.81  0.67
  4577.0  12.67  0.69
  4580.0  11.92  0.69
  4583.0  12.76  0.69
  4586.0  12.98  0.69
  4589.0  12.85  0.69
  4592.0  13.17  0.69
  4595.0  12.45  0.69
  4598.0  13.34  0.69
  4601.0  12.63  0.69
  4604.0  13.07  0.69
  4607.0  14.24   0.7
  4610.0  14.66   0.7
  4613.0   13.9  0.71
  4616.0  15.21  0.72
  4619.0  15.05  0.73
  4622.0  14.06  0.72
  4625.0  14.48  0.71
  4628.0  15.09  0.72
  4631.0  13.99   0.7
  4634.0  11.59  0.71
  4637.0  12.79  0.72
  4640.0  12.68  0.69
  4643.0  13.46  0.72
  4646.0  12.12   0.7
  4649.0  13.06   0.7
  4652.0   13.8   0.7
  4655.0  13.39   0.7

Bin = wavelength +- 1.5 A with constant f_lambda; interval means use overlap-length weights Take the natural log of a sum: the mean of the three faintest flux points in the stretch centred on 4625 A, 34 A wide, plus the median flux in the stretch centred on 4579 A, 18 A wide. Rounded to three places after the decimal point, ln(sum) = 3.222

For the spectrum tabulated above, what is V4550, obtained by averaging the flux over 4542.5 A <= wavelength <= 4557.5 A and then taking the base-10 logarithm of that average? 1.09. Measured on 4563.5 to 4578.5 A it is 1.10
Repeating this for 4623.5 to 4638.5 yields 1.13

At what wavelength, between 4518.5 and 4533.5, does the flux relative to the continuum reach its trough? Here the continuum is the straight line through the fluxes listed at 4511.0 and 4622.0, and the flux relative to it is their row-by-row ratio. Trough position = 4532.0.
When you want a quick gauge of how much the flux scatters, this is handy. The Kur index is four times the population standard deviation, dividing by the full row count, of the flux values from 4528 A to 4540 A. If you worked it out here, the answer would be 2.9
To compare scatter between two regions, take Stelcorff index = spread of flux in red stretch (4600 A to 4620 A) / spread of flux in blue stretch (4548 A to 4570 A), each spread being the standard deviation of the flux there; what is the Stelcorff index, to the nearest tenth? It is 1.6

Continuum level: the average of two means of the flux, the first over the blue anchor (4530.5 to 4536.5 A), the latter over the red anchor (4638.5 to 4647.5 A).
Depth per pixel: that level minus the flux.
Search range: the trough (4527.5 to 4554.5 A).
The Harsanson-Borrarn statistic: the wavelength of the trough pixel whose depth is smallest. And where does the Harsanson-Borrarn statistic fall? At 4547.0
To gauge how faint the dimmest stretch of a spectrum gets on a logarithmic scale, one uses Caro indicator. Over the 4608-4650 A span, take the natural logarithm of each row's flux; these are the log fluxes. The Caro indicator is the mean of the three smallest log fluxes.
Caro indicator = 2.50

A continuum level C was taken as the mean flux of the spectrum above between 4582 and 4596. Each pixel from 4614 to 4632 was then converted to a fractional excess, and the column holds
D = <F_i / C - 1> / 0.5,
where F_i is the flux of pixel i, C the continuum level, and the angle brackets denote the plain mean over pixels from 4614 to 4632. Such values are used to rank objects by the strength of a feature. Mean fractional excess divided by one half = 0.28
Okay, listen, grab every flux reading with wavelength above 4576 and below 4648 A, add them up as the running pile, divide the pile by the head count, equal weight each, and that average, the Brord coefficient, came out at 13.4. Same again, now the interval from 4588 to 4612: 13.3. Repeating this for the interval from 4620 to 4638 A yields 13.7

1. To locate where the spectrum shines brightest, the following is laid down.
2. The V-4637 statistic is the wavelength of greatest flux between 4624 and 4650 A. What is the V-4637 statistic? 4628.0 A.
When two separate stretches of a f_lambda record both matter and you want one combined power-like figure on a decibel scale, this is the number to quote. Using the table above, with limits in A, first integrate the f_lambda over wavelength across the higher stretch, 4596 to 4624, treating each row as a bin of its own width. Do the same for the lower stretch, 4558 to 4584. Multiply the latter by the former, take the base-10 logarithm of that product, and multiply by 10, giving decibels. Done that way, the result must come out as 51.1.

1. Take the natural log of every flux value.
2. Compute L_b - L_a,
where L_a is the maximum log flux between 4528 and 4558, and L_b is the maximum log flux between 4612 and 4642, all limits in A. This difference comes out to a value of 0.19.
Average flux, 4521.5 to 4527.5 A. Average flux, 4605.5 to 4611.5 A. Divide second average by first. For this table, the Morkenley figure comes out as 1.18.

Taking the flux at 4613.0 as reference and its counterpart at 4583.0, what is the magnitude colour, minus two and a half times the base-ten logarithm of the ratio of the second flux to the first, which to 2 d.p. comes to 0.09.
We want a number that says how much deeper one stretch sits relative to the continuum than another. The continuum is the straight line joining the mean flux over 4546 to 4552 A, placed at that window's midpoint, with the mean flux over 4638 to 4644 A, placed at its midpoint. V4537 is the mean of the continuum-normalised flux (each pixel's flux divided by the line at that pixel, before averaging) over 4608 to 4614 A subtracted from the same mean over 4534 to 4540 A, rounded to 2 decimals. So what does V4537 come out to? -0.16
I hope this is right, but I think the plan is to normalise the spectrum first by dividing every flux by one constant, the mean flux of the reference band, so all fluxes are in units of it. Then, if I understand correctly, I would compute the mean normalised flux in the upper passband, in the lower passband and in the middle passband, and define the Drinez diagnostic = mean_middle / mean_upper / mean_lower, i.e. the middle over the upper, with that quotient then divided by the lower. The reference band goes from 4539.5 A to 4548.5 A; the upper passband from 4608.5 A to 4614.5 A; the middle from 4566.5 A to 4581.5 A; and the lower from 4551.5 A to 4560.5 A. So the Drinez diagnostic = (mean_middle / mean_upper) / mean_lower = 0.86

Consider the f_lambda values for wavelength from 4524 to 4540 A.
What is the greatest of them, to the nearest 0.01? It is 12.46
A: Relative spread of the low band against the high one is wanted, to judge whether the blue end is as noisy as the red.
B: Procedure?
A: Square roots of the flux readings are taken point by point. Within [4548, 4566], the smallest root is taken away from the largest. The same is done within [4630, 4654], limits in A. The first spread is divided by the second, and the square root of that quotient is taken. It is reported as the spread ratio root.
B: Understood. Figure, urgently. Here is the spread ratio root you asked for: 0.74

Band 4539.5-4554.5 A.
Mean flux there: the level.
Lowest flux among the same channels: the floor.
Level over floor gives 1.047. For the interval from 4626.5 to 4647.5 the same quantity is 1.131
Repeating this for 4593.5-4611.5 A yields 1.076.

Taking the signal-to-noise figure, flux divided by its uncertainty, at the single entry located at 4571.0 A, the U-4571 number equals 18.2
